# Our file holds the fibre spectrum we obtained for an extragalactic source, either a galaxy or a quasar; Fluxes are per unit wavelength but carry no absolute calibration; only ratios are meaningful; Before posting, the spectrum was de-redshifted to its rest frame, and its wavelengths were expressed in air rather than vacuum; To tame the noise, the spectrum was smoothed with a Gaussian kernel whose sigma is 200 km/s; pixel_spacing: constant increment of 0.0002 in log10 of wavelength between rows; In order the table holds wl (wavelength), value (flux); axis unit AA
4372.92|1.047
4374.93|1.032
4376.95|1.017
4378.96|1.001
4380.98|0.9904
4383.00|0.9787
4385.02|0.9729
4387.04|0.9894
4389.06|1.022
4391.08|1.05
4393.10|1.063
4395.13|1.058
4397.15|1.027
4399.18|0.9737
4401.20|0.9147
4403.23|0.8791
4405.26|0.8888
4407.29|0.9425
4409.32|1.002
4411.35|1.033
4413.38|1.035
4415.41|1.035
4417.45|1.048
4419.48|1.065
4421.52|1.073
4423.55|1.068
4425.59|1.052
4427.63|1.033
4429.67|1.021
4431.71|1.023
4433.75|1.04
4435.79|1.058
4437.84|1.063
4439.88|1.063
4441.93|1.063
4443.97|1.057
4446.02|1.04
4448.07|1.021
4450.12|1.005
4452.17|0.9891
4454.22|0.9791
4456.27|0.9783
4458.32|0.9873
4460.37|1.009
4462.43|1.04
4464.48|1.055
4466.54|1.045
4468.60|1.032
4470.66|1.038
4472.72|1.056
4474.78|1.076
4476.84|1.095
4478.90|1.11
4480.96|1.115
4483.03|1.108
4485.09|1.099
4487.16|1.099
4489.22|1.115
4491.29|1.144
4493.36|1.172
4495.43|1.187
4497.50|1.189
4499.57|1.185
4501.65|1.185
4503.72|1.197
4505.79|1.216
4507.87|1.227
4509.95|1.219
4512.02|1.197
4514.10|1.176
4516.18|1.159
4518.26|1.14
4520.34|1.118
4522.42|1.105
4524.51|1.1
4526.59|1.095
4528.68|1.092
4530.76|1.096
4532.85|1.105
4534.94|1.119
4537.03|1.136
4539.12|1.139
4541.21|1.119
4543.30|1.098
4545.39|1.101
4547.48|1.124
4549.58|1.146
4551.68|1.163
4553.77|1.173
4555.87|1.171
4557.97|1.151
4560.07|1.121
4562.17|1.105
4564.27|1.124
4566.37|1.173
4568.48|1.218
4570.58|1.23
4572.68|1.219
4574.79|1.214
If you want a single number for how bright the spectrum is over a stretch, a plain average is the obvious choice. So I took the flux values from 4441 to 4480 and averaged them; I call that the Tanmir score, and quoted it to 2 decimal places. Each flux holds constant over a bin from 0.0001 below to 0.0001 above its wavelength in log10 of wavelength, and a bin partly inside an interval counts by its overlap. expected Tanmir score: 1.04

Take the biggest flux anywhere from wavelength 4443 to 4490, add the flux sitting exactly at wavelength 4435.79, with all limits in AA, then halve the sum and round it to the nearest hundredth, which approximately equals 1.09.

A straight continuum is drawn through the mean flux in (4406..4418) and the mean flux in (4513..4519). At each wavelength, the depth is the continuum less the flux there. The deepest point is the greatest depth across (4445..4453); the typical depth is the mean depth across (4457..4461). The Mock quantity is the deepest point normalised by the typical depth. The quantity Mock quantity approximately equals 1.0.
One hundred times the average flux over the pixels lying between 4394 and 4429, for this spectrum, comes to 100.8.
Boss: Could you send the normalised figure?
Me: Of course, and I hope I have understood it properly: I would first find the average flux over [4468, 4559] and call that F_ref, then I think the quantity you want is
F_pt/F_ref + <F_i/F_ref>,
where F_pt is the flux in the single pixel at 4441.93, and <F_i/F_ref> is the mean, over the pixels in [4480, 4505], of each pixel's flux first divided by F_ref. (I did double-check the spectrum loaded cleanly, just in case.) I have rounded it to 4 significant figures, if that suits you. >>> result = 1.951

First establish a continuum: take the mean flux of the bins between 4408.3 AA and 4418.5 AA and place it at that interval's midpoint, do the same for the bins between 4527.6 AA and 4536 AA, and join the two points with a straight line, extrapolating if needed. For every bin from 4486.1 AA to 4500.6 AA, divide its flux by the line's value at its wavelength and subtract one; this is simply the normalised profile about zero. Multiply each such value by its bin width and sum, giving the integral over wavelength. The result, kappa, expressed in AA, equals 1.0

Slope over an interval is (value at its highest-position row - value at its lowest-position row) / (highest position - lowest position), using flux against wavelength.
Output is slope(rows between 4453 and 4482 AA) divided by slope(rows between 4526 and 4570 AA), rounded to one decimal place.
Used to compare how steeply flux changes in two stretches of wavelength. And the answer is 1.7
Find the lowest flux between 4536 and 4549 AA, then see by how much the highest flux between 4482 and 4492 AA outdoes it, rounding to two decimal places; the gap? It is 0.05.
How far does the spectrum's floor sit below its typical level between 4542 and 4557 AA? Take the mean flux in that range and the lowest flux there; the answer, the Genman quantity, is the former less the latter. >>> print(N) 0.041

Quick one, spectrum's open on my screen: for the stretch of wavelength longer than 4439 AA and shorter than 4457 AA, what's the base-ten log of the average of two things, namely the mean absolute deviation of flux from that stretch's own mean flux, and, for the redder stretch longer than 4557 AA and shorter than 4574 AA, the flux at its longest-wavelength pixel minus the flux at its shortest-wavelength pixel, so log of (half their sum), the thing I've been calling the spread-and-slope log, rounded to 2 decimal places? -1.31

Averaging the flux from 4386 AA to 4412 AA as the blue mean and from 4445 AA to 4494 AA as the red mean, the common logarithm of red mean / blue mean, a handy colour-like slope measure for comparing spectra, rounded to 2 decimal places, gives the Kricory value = 0.03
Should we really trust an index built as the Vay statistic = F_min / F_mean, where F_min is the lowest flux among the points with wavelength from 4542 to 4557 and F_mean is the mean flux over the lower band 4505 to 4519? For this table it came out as 0.92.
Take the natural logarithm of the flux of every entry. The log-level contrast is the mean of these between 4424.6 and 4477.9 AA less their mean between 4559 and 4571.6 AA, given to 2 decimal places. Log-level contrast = -0.11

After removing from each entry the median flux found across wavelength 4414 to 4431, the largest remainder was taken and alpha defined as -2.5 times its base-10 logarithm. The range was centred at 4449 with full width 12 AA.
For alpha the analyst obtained 5.4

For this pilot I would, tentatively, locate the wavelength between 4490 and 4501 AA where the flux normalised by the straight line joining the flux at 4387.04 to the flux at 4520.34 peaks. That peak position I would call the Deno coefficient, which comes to 4495.43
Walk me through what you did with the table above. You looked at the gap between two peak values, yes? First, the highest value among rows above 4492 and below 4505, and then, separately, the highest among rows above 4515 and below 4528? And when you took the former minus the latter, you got 0.038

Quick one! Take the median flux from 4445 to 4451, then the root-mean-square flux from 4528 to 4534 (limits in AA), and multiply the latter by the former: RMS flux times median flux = 1.12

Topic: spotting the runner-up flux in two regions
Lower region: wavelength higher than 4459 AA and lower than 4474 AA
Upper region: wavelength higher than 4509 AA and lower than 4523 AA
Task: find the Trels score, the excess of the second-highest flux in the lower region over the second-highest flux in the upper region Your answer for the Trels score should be -0.14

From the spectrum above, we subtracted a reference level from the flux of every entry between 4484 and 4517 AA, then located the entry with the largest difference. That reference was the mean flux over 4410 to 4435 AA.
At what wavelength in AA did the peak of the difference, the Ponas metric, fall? 4507.87 AA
